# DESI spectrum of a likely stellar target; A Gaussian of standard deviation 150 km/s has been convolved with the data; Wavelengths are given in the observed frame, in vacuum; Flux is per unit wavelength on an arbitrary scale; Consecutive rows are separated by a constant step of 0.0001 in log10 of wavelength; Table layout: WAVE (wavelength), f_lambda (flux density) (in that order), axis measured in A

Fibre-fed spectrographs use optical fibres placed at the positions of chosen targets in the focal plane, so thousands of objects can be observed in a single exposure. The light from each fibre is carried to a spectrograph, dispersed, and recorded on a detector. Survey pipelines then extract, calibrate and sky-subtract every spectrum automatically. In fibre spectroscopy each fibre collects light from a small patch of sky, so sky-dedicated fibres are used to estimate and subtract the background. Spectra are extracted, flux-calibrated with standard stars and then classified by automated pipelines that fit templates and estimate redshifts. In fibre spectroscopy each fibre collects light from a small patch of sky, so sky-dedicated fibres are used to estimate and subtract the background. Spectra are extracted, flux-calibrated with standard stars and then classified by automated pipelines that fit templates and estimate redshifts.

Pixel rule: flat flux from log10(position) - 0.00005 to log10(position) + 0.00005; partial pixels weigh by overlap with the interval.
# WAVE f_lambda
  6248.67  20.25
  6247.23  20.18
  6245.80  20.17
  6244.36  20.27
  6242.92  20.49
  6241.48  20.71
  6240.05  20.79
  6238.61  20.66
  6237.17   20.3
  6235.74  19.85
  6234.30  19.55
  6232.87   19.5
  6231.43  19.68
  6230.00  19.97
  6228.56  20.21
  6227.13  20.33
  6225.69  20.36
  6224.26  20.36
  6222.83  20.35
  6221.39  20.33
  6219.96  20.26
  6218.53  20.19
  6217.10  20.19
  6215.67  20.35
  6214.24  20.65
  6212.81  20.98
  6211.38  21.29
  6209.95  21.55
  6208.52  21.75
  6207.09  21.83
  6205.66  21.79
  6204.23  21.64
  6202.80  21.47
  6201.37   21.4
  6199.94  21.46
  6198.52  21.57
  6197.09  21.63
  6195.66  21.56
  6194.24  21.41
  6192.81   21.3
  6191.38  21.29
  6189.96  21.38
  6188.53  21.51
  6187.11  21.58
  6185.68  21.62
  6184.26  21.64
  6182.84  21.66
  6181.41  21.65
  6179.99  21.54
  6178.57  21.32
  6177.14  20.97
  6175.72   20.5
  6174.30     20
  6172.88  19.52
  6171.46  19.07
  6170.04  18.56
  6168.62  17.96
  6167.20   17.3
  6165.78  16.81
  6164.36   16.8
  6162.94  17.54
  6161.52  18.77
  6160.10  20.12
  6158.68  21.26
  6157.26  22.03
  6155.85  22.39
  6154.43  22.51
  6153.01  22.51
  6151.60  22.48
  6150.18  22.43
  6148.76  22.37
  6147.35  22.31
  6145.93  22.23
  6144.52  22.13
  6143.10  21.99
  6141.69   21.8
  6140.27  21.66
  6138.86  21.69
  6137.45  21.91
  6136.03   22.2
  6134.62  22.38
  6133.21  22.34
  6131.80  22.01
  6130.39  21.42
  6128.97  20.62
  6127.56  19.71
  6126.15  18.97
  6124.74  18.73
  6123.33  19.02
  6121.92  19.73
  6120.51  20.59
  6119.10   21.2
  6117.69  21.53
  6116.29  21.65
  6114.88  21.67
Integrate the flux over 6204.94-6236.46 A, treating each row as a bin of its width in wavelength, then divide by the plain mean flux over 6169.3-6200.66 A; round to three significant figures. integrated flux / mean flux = 30.7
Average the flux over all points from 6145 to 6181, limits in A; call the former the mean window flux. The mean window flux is 20.4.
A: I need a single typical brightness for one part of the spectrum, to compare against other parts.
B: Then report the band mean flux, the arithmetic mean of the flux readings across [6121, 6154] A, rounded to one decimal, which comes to 21.4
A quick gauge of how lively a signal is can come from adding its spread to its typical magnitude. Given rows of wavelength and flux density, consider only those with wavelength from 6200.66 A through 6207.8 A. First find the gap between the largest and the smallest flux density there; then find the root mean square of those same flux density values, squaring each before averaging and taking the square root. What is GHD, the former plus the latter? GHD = 22.1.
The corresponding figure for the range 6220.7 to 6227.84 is 20.4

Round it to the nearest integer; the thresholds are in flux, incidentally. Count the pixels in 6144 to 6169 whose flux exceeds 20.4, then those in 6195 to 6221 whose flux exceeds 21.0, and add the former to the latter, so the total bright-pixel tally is 23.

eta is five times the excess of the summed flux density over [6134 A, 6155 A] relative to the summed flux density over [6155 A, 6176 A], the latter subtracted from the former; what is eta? 220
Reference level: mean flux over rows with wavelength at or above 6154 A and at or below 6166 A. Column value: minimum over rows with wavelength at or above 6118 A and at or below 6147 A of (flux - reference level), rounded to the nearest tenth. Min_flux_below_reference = -1.1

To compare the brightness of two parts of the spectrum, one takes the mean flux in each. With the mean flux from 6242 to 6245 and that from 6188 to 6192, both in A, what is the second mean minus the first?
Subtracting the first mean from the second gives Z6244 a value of 1.0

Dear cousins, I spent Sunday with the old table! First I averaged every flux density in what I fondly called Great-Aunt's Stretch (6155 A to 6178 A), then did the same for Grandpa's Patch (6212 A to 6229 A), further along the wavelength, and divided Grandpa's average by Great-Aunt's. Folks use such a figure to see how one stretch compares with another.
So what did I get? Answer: 1.05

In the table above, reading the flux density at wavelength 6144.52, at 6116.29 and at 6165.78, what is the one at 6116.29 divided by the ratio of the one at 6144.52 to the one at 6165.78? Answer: 16.4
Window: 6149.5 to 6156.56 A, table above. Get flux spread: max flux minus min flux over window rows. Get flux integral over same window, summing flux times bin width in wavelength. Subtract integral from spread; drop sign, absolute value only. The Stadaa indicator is 159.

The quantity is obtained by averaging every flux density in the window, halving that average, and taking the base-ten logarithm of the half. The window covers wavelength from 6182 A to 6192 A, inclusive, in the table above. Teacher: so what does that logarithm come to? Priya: 1.03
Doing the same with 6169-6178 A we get 0.99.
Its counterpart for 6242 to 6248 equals 1.01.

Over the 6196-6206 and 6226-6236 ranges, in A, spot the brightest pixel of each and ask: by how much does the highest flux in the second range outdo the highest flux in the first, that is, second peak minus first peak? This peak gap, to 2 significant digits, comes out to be -1.5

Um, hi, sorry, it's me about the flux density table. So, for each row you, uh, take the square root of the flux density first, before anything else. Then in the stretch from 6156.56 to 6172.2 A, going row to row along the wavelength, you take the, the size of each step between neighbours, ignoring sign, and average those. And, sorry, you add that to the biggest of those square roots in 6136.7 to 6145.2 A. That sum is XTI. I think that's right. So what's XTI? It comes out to 4.79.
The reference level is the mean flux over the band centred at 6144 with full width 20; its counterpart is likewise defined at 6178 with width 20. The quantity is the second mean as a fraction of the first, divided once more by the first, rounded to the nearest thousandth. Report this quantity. 0.042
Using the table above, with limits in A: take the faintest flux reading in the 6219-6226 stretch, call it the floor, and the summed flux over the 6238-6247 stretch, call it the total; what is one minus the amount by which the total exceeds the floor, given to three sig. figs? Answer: -102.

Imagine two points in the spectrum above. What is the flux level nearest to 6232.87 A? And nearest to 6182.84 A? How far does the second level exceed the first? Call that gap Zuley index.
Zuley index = 2.2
